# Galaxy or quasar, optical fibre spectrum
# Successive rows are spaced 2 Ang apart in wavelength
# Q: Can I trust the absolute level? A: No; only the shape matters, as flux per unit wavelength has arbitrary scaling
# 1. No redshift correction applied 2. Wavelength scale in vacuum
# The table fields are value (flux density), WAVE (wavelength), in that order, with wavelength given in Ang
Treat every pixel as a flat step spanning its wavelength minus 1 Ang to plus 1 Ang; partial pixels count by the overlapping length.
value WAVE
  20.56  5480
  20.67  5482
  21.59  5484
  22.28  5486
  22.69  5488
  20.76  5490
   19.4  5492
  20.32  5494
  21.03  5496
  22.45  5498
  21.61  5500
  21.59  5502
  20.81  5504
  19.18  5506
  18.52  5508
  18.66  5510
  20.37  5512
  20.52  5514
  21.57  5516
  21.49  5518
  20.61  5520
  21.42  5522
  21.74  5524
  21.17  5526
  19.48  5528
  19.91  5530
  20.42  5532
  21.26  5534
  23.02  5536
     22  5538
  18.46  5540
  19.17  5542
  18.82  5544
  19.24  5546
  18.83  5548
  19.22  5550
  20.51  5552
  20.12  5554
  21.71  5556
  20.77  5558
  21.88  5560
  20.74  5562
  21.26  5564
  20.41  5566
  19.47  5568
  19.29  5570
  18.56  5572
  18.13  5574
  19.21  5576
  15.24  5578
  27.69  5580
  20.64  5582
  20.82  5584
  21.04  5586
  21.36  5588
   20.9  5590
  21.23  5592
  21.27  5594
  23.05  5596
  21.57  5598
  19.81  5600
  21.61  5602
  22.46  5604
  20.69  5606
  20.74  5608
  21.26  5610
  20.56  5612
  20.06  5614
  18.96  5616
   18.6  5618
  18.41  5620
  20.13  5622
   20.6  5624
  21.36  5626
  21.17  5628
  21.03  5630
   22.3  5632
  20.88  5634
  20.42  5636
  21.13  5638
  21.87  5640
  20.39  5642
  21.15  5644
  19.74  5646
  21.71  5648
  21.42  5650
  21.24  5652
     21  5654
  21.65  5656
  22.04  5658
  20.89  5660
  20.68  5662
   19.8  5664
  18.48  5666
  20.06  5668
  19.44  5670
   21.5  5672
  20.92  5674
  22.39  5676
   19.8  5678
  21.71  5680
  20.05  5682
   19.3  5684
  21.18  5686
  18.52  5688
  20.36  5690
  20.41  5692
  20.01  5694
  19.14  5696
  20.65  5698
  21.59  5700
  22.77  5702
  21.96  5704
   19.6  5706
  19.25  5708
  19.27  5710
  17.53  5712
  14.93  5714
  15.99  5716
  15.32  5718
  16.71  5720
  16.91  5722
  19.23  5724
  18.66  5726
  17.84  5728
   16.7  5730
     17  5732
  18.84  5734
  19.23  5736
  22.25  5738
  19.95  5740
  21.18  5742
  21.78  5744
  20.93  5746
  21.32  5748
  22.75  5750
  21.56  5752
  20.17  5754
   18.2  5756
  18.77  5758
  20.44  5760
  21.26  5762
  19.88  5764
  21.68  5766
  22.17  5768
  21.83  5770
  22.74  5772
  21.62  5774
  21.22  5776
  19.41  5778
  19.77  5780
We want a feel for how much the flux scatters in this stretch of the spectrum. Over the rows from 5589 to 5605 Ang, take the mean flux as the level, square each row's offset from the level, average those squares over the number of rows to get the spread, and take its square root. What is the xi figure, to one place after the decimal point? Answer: 0.9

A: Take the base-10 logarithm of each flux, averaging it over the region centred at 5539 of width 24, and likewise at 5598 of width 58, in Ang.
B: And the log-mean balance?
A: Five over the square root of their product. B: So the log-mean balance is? 3.83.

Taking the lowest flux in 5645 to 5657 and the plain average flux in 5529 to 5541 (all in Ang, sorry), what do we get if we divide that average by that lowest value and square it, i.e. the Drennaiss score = 1.12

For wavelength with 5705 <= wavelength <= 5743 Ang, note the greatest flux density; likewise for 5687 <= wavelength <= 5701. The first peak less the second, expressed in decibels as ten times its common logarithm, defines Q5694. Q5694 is -1.8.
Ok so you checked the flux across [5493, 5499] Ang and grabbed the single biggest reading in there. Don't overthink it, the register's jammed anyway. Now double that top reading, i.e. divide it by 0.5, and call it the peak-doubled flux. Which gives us 45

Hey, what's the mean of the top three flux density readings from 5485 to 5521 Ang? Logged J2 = 22.47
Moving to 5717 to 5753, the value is 22.26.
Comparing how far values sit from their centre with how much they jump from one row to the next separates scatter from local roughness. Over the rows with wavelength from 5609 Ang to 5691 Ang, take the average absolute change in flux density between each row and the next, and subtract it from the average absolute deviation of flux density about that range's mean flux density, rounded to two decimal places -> -0.18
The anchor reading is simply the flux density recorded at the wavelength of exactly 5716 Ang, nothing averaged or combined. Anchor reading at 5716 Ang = 15.99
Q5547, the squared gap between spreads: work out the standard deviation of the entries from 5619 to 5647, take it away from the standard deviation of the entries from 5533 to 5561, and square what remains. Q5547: 0.2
